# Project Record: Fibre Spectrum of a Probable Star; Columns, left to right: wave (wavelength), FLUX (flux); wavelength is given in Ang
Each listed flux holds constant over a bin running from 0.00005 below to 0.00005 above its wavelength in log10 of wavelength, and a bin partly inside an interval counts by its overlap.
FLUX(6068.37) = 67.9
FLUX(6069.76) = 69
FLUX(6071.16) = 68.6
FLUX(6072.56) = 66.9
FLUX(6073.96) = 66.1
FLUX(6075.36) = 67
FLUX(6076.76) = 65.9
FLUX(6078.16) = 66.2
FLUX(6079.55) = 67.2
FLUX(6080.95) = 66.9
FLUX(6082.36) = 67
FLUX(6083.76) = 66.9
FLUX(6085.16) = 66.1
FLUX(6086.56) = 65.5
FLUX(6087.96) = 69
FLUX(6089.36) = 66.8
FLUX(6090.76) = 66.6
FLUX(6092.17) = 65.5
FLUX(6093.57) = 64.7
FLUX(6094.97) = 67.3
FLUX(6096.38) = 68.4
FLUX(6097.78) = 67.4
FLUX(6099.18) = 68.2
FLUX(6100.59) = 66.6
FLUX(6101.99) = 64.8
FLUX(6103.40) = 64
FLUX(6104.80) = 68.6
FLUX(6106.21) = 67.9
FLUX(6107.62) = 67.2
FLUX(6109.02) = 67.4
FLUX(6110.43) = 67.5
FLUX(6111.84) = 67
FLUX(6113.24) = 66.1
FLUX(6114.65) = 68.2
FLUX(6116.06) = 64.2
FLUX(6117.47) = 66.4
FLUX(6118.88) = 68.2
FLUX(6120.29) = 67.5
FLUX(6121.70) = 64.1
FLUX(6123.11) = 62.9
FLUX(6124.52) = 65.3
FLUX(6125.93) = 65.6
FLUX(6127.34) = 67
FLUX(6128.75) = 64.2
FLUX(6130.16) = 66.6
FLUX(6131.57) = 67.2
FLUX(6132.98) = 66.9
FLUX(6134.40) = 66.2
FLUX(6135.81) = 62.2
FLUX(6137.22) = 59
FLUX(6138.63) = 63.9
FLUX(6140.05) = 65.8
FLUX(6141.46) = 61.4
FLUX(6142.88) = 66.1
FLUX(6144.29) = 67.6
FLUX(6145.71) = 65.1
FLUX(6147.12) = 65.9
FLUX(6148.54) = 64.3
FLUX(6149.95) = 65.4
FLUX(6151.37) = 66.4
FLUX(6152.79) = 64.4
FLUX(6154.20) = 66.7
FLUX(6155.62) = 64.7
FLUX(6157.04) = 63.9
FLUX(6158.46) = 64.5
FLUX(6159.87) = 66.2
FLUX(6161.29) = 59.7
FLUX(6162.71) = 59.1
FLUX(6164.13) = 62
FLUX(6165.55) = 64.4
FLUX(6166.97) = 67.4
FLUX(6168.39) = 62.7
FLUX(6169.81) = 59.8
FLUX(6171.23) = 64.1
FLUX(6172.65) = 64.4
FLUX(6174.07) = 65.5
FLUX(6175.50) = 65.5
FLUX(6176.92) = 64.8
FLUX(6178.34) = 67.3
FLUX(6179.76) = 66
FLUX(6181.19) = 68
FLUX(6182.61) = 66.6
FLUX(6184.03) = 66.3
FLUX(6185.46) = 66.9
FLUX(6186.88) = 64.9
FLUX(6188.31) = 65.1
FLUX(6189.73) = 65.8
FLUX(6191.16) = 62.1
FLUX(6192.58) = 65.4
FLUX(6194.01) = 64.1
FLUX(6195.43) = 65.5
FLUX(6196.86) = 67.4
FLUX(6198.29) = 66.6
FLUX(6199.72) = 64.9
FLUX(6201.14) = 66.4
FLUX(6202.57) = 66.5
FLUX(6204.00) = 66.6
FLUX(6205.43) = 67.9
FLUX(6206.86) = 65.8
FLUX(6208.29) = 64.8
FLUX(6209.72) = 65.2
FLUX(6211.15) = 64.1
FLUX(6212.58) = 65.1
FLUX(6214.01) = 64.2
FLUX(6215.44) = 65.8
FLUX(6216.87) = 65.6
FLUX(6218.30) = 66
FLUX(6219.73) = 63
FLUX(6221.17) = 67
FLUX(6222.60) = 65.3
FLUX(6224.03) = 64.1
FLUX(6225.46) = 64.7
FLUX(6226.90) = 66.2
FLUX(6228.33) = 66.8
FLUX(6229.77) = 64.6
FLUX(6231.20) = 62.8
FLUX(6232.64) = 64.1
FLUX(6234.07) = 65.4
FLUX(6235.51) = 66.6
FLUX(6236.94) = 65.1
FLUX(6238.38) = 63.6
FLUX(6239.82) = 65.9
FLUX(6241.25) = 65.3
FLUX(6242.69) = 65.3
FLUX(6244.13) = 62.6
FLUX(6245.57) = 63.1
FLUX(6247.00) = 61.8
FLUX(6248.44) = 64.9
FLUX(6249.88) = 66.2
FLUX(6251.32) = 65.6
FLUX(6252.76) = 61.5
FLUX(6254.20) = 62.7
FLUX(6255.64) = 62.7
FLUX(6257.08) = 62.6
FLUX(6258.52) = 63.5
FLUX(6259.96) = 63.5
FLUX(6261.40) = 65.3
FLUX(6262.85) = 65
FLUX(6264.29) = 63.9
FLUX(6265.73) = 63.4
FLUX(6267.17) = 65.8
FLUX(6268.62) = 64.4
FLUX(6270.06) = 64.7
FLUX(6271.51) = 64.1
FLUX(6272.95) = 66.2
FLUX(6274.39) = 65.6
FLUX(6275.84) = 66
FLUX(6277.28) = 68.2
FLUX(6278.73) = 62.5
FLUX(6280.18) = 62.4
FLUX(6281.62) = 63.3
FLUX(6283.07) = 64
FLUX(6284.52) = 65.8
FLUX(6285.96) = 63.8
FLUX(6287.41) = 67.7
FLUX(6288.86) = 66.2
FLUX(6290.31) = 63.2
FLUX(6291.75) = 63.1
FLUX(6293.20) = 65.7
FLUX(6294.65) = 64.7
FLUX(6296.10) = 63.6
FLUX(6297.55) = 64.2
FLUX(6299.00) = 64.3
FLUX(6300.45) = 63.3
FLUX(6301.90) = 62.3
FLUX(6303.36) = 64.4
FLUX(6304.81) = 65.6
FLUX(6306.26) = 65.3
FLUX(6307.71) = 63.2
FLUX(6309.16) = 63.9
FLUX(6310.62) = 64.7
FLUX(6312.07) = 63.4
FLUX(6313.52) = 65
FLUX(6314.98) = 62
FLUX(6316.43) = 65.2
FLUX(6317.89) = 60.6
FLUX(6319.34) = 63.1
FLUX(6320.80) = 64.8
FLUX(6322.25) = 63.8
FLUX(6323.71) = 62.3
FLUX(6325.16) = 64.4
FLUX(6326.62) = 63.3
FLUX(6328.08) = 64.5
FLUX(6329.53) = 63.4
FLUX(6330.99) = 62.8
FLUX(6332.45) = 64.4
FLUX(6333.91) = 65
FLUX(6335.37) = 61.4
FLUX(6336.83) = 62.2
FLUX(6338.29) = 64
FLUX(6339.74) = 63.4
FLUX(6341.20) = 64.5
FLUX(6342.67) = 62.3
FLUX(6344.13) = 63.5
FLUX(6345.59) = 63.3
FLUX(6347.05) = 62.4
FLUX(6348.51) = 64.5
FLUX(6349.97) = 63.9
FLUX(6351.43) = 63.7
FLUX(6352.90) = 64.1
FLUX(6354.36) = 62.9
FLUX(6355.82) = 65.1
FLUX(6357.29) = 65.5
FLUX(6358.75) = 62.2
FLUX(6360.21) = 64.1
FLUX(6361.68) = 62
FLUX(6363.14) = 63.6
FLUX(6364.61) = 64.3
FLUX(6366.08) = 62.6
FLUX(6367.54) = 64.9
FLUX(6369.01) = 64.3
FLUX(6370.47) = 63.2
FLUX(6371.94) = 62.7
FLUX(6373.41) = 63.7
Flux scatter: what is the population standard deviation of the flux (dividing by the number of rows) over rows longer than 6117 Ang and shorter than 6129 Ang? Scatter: 1.6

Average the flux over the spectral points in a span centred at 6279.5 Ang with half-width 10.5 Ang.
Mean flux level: 65.0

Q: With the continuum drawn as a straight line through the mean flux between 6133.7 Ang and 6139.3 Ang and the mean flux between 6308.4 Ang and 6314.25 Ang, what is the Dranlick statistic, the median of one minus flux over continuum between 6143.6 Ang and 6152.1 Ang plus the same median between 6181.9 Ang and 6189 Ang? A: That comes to -0.09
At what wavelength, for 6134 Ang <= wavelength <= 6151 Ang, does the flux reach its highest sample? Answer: 6144.29 Ang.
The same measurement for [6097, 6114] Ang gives 6104.80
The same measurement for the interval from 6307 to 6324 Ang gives 6316.43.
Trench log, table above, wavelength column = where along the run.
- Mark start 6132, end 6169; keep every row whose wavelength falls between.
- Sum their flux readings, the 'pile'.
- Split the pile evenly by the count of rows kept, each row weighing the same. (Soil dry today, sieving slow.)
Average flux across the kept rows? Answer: 64.3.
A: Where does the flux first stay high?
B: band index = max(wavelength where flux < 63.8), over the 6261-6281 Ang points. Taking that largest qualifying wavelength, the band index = 6280.18 Ang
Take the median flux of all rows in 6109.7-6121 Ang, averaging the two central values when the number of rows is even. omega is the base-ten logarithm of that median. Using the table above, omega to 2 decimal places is 1.83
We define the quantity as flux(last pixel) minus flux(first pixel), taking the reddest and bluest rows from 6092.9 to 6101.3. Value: 1.9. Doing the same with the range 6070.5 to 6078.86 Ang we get -2.4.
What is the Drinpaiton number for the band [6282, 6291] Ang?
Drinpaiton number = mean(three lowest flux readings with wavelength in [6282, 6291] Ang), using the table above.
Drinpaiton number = 63.7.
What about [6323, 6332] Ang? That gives 62.8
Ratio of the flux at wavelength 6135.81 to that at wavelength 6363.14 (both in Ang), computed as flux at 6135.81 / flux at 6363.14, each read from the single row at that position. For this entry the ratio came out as 0.98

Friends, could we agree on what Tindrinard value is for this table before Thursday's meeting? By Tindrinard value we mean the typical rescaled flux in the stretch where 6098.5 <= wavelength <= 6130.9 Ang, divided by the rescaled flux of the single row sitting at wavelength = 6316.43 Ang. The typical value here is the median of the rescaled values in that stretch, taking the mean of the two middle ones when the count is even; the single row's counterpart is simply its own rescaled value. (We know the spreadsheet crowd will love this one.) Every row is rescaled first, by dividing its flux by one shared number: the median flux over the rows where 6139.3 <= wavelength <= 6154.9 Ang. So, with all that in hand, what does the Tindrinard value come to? 1.02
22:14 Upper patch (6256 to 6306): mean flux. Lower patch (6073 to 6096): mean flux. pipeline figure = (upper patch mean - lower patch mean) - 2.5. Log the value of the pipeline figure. -4.6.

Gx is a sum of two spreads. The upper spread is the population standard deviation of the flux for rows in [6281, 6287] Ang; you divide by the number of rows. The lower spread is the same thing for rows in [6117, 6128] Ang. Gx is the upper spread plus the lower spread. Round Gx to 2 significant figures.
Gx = 2.6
